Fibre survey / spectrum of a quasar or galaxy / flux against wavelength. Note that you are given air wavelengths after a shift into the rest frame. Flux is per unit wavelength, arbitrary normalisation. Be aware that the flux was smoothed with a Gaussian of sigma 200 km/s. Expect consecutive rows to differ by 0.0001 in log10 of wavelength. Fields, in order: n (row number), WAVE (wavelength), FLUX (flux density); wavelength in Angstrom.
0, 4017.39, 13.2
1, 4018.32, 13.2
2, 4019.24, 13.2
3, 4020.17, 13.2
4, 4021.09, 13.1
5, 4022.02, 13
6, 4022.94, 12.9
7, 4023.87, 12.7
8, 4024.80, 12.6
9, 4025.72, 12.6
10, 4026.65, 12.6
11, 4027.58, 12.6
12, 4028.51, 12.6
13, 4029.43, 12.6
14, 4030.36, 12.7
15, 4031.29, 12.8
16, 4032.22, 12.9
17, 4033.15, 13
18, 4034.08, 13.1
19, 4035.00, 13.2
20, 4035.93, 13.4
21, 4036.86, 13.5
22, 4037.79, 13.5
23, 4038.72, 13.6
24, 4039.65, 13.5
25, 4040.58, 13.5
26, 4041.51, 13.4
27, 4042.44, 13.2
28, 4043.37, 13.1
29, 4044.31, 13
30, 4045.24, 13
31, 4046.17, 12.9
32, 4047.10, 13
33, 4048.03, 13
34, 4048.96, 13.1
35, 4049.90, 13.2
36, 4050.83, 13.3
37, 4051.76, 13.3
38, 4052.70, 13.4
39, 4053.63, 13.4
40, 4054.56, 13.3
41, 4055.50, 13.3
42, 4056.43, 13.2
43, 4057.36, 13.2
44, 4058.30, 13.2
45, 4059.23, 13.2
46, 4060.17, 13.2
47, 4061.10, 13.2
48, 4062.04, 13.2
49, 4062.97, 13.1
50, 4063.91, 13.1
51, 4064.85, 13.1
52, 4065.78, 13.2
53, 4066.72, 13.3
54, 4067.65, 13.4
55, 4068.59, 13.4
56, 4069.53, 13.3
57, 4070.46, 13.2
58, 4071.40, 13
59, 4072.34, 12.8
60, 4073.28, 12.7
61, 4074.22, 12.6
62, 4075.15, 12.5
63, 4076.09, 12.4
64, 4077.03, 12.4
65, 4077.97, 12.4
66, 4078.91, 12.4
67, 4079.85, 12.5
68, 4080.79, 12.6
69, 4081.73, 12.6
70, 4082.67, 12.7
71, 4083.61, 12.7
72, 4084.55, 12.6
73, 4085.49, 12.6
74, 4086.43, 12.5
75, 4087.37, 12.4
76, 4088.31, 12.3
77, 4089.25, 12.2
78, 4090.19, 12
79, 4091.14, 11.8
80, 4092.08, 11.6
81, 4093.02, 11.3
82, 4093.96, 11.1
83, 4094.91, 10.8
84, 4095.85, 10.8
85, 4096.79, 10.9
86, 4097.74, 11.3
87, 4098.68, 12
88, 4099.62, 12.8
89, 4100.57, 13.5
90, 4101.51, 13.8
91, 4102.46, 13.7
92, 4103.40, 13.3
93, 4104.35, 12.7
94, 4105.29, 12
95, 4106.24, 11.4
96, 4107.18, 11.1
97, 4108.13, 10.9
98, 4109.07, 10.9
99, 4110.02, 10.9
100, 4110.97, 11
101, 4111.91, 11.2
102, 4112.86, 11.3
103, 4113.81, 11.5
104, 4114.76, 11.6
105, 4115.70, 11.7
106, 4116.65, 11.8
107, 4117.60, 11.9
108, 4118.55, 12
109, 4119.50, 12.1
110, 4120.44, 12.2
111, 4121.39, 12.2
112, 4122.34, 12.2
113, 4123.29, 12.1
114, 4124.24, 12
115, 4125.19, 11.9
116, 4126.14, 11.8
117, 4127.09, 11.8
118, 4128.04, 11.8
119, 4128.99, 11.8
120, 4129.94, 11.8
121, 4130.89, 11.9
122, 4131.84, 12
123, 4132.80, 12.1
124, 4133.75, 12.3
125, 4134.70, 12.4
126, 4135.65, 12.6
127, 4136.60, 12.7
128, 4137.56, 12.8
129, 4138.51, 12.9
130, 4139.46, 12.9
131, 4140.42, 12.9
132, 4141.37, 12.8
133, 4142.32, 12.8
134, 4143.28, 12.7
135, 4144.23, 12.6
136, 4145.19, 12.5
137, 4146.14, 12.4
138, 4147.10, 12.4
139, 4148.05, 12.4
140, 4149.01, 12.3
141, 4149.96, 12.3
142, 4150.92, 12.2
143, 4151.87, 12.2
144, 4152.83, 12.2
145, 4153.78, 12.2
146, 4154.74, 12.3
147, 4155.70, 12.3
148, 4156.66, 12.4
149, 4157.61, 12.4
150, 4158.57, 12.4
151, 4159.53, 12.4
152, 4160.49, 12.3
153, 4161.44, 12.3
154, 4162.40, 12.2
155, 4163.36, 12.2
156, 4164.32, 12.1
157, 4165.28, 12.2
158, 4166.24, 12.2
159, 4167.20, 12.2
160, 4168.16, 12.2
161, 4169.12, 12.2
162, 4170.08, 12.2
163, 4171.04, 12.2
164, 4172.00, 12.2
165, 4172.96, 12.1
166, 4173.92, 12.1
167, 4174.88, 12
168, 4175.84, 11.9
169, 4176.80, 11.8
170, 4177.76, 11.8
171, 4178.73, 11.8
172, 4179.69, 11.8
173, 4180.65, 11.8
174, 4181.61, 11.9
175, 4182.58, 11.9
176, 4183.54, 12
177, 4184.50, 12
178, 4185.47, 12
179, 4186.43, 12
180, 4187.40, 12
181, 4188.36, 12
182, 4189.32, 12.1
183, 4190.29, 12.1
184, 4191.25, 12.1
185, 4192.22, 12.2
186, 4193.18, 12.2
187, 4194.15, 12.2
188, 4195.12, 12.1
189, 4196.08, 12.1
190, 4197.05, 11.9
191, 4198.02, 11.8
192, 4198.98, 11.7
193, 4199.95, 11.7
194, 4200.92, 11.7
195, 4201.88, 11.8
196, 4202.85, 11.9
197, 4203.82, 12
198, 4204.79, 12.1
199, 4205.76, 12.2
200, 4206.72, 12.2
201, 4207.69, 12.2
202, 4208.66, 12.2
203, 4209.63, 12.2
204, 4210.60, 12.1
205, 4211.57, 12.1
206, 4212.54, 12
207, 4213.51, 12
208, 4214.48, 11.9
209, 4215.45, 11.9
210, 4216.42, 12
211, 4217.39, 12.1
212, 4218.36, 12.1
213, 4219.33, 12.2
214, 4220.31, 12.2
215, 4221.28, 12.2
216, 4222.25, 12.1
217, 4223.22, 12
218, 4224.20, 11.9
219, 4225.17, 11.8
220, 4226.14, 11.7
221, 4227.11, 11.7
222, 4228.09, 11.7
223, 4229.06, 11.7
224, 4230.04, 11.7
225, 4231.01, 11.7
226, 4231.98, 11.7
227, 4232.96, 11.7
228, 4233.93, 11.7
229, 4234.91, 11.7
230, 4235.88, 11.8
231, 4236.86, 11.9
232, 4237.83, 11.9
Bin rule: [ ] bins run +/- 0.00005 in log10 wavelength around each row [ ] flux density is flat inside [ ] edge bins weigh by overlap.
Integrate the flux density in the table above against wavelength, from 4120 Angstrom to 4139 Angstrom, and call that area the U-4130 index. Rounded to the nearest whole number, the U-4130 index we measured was 231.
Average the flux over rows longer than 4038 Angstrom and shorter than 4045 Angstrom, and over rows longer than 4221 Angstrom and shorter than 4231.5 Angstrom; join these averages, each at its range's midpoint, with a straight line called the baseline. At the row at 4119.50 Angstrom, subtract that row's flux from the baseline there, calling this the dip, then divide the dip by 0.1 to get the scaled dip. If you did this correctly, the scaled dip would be 6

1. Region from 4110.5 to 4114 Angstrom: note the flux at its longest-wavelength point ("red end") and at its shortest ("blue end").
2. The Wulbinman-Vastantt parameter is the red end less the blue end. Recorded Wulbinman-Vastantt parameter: 0.5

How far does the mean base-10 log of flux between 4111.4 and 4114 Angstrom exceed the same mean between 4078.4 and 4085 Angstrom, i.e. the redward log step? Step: -0.046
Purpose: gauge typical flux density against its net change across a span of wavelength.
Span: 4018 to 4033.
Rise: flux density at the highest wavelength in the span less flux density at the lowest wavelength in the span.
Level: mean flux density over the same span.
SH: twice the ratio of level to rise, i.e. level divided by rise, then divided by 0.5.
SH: -86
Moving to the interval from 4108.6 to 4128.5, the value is 26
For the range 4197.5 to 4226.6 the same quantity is -240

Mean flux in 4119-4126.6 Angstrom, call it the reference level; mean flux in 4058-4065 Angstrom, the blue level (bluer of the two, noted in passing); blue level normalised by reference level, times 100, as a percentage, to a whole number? 109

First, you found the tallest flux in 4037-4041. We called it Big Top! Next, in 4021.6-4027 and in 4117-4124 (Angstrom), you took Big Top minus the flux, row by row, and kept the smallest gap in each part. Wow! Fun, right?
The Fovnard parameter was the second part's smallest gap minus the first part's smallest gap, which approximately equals 0.80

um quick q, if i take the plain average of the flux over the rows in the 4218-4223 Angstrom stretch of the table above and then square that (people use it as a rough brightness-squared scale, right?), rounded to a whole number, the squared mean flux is 148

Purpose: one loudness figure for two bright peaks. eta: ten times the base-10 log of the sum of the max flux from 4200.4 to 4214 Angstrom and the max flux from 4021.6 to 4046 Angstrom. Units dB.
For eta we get 14.12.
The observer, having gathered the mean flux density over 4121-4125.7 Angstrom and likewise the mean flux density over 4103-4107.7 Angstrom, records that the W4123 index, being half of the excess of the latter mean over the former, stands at 0.0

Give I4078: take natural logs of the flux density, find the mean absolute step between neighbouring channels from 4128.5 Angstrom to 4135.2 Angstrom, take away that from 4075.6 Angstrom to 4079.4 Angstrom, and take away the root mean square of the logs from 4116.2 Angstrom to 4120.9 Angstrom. -2.48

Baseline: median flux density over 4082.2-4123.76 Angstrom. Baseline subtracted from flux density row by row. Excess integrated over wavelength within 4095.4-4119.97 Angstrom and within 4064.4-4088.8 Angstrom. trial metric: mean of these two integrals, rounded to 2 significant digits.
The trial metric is 7.3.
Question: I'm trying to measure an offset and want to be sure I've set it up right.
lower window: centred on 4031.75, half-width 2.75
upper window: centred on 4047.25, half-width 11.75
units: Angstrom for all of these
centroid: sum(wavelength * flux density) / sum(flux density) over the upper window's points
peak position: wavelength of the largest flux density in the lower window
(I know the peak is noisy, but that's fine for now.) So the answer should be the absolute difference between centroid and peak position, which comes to 13.0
